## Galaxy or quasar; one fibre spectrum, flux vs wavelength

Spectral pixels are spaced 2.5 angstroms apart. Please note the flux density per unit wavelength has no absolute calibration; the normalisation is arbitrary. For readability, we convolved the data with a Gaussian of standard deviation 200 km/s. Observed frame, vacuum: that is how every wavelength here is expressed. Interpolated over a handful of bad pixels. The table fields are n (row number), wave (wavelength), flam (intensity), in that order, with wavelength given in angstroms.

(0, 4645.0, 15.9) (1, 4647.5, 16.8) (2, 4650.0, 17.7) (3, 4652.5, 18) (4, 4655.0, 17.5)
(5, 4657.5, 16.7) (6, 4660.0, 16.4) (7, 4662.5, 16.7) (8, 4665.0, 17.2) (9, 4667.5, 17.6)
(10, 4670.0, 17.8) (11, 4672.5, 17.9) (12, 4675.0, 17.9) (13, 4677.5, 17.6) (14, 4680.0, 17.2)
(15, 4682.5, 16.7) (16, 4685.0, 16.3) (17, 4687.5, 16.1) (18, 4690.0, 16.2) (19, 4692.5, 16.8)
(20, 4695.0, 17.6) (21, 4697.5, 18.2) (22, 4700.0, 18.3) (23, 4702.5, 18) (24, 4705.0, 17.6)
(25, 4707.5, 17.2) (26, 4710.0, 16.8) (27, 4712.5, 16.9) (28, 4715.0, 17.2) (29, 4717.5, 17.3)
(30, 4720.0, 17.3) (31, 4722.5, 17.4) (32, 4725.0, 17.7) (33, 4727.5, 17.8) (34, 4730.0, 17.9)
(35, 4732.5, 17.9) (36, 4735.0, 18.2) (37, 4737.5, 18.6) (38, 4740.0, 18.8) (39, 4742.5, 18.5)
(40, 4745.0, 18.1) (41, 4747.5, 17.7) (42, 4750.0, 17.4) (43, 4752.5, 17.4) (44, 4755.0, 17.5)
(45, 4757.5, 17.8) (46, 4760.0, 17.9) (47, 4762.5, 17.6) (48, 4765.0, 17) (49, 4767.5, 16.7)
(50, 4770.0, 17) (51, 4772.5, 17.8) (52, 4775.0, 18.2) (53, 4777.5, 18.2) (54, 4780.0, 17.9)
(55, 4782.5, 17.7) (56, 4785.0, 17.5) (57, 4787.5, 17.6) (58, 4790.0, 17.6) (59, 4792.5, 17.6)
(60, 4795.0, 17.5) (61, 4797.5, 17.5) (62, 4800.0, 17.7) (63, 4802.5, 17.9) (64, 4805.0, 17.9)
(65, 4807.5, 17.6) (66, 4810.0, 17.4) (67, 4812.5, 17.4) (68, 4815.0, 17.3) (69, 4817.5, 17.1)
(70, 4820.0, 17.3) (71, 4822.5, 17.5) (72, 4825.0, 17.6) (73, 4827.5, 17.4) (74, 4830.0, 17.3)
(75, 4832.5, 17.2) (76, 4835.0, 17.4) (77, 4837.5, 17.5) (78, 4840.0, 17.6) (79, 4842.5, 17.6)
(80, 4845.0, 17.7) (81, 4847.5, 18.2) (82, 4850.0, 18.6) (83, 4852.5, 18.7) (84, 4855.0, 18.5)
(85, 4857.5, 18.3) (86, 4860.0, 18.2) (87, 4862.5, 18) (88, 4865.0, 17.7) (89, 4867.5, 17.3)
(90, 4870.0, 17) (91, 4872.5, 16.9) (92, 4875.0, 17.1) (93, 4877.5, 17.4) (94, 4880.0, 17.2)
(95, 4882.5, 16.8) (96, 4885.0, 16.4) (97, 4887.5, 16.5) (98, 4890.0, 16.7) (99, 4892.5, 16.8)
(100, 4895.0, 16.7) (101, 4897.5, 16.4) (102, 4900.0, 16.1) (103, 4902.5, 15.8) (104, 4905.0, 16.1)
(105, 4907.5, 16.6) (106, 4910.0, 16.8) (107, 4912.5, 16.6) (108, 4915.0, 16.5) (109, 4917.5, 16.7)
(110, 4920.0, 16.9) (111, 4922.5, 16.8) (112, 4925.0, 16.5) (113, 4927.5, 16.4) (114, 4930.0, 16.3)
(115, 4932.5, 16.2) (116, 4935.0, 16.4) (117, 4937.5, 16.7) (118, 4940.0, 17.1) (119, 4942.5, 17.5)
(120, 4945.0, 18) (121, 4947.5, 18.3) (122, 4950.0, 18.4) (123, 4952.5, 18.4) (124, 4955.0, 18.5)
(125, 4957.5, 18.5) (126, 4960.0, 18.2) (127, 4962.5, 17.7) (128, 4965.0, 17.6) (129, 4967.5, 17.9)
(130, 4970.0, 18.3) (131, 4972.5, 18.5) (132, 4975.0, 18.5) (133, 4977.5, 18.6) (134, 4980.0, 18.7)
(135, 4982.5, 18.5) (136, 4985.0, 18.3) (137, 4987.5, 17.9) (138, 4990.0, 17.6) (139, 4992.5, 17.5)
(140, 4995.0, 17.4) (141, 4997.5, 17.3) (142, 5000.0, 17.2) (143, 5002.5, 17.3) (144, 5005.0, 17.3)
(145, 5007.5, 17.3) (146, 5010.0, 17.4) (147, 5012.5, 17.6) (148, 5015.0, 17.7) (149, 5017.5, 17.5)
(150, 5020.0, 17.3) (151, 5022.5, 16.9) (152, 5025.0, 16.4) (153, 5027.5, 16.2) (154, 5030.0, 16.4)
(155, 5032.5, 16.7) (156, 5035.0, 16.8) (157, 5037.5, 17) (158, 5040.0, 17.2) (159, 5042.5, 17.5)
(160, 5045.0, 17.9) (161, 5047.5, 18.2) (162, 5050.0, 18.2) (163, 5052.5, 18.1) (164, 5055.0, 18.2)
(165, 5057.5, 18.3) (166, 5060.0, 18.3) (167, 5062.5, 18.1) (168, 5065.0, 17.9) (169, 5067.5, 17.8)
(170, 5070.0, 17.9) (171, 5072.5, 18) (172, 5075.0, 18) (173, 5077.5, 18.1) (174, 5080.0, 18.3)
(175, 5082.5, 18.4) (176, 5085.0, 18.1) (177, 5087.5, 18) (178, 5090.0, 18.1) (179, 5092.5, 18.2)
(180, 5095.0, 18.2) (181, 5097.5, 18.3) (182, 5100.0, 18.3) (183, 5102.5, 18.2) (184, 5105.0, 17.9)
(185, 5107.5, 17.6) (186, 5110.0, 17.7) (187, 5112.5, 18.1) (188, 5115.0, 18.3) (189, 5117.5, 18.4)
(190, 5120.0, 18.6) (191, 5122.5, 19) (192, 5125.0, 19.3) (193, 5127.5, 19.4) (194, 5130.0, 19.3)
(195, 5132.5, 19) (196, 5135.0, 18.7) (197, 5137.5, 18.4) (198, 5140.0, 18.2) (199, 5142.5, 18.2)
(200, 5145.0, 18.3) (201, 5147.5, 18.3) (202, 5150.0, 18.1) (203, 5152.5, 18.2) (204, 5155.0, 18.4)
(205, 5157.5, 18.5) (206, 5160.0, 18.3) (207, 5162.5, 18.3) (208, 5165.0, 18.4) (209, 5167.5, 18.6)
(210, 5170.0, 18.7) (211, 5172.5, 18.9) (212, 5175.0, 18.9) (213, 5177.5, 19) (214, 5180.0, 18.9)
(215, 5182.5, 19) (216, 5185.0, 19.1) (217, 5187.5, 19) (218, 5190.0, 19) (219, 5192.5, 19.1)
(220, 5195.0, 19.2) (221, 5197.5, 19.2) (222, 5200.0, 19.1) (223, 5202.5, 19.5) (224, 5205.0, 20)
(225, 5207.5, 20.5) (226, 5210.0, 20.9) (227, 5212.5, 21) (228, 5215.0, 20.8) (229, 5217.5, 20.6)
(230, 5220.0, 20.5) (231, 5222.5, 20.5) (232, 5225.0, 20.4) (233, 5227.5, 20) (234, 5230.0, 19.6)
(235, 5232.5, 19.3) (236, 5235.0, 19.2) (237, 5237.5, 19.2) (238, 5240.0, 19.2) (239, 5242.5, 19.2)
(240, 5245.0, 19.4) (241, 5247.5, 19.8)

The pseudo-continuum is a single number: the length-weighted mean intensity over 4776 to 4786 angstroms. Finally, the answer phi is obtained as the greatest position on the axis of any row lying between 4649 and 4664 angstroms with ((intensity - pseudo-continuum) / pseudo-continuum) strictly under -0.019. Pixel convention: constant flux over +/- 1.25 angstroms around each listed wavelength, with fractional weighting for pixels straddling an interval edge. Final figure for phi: 4662.5 angstroms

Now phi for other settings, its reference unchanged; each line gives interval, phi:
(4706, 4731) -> 4722.5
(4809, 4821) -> 4820.0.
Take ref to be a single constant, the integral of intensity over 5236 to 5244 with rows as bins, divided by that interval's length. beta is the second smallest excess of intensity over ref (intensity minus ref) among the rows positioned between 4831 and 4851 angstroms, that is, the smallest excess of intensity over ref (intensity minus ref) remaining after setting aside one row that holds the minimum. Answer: -1.8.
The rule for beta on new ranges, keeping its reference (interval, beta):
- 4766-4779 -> -2.2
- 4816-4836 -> -2.0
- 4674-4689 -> -2.9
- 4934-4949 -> -2.5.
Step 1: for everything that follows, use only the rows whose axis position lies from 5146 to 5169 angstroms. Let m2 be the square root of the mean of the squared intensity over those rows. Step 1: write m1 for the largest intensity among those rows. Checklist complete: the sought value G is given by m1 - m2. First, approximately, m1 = 18.6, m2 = 18.3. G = 0.3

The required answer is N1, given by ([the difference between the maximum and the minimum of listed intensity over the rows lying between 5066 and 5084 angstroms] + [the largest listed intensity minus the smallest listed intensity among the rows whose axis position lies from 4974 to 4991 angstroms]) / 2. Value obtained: 0.85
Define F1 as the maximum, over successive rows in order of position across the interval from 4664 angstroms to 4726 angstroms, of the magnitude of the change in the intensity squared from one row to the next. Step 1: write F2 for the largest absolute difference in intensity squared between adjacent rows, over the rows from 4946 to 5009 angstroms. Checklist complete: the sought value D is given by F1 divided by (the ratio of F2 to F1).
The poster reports 42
